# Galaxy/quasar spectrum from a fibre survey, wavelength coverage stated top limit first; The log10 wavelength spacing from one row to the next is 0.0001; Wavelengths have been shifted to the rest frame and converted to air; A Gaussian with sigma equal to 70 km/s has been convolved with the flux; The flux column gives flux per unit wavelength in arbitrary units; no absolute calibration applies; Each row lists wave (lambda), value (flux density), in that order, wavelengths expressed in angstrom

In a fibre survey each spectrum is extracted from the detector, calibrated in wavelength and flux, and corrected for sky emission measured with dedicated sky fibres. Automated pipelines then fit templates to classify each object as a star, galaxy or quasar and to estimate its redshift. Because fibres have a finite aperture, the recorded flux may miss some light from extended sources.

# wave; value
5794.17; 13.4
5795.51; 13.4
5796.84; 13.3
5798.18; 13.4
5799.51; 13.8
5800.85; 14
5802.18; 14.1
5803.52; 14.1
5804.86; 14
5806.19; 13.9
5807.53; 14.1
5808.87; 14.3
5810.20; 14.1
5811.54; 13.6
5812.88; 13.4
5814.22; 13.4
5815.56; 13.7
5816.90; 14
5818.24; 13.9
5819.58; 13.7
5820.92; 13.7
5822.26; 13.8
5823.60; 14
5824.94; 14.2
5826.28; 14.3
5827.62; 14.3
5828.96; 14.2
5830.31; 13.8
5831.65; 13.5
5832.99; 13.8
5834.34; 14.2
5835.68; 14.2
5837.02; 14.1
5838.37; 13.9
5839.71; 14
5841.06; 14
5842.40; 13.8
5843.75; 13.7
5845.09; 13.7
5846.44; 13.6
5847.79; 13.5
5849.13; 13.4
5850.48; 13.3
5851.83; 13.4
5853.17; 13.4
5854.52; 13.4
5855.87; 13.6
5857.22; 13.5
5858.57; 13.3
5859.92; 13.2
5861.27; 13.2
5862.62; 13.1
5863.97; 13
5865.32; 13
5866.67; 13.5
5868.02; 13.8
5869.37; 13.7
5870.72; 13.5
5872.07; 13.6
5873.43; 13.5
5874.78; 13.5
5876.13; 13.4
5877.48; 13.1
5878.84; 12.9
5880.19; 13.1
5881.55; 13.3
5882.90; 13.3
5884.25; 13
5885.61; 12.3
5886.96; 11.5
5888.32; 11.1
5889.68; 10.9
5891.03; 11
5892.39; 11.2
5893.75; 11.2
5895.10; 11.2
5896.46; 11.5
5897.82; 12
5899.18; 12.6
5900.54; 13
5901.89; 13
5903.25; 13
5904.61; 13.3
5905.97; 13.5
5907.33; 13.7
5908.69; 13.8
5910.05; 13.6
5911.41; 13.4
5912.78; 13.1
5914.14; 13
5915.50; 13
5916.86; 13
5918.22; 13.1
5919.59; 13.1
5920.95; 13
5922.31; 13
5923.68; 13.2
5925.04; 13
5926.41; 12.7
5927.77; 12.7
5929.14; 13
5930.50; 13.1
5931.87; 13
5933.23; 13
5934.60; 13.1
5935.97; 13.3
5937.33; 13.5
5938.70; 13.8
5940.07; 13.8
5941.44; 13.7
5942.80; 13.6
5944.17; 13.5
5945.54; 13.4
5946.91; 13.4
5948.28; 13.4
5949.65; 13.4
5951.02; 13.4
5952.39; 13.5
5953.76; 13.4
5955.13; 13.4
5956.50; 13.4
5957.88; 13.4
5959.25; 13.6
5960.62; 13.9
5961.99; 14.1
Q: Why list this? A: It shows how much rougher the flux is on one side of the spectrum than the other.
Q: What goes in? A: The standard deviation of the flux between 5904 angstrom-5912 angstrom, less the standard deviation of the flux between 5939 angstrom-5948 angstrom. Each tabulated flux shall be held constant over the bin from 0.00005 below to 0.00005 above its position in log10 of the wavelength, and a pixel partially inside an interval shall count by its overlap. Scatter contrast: 0.02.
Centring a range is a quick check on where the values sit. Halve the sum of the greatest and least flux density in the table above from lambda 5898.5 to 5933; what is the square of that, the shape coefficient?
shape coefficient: 174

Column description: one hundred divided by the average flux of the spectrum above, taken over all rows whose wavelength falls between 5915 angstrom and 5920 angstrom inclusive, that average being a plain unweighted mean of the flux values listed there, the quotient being 7.7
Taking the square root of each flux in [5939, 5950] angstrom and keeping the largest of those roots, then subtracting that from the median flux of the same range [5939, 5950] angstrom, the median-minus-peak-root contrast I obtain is 9.7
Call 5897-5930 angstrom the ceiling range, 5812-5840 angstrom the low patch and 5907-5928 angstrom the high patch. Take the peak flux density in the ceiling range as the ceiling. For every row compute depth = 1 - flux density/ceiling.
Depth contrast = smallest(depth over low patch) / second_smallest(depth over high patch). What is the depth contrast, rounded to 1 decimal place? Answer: -5.0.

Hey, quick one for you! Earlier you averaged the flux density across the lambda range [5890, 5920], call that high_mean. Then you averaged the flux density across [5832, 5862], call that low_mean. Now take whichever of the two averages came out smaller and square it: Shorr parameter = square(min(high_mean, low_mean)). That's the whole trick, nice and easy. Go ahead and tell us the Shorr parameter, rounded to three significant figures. 161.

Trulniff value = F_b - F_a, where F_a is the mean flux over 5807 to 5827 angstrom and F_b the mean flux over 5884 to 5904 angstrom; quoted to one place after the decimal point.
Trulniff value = -2.0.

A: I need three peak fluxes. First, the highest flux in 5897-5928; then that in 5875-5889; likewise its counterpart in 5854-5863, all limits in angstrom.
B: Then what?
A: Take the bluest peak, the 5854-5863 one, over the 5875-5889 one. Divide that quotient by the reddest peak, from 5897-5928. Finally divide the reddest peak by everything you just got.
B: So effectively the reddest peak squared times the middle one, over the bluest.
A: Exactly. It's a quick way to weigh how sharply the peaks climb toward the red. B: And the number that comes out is 188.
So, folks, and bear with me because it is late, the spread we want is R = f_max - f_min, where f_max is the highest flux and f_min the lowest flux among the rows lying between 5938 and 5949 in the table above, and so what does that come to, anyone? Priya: 0.4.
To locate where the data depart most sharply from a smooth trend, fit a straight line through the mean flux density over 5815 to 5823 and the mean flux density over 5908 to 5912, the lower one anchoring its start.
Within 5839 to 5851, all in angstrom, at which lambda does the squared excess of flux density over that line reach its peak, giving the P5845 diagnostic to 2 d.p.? 5850.48 angstrom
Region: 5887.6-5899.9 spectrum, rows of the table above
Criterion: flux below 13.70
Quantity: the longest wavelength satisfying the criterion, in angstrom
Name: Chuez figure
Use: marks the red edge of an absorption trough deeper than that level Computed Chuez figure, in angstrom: 5899.18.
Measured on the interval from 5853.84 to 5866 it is 5865.32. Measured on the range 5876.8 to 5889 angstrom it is 5888.32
